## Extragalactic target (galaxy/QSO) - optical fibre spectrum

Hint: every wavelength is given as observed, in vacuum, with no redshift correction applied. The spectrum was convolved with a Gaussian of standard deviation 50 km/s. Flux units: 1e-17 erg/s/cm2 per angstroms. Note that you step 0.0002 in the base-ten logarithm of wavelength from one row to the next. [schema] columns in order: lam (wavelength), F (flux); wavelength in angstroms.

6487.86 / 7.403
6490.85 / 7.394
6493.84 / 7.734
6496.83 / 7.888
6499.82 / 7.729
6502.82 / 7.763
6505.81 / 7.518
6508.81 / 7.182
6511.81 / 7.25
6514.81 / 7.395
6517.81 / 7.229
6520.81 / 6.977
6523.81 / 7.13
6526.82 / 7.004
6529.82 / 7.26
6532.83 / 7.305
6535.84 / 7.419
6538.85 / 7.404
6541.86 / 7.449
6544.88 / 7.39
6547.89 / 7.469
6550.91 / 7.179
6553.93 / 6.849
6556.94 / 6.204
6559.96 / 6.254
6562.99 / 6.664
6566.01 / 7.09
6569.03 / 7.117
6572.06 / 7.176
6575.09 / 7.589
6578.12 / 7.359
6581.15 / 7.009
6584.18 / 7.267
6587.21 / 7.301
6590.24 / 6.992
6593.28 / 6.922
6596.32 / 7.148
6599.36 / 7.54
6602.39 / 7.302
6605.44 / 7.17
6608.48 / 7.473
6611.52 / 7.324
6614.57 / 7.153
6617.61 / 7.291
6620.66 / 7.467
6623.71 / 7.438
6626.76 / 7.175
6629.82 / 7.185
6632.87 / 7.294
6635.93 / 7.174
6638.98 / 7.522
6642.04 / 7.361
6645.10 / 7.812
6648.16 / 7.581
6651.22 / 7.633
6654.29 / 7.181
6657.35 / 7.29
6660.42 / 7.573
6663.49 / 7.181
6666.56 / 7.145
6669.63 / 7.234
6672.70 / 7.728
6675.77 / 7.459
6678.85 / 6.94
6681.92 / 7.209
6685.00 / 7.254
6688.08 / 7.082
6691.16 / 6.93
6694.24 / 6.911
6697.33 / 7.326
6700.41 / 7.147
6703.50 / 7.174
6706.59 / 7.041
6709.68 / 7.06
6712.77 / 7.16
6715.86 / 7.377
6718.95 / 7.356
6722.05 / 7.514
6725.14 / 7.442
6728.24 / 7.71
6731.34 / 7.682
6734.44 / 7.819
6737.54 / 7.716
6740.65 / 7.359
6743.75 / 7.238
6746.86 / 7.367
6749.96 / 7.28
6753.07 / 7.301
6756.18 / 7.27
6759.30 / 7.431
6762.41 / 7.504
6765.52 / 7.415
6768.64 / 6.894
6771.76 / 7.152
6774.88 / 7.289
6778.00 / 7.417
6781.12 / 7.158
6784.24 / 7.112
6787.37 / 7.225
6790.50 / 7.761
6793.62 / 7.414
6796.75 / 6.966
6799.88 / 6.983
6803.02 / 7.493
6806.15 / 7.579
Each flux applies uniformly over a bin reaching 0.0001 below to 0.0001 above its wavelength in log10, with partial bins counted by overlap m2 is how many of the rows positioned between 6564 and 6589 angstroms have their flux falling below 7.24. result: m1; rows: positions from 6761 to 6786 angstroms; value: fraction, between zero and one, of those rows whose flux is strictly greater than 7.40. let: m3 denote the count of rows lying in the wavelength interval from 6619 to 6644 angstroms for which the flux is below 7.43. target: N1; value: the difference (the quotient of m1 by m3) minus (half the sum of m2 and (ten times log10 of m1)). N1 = 0.2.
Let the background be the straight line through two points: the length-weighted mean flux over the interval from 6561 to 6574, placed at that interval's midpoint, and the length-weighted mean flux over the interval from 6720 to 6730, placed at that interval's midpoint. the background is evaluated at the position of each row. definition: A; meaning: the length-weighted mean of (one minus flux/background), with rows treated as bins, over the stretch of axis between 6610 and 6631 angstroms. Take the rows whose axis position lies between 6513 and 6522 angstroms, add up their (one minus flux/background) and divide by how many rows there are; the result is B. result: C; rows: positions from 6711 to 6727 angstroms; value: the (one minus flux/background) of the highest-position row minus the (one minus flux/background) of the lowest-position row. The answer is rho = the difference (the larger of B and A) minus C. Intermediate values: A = -0.015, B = -0.05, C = -0.03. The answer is 0.017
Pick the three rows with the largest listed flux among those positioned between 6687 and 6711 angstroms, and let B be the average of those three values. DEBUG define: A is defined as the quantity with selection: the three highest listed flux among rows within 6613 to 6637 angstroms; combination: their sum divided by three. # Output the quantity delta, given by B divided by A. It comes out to 0.98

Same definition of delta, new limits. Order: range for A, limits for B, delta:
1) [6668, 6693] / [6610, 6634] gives 0.99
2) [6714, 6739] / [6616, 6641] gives 0.96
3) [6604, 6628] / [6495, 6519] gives 1.04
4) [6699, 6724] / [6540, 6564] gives 1.00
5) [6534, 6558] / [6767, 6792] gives 1.01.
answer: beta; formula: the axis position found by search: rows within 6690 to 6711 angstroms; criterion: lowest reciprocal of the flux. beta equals 6697.33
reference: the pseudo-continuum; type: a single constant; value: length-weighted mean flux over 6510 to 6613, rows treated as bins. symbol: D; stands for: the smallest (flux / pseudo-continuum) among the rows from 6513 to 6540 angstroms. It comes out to 0.974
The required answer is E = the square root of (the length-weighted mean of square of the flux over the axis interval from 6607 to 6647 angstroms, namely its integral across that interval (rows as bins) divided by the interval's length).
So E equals 7.36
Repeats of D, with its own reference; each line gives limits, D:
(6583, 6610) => 0.966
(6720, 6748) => 1.010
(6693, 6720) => 0.965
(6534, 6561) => 0.866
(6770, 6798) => 0.972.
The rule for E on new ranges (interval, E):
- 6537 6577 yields 7.08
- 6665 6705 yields 7.20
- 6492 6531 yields 7.40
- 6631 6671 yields 7.38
